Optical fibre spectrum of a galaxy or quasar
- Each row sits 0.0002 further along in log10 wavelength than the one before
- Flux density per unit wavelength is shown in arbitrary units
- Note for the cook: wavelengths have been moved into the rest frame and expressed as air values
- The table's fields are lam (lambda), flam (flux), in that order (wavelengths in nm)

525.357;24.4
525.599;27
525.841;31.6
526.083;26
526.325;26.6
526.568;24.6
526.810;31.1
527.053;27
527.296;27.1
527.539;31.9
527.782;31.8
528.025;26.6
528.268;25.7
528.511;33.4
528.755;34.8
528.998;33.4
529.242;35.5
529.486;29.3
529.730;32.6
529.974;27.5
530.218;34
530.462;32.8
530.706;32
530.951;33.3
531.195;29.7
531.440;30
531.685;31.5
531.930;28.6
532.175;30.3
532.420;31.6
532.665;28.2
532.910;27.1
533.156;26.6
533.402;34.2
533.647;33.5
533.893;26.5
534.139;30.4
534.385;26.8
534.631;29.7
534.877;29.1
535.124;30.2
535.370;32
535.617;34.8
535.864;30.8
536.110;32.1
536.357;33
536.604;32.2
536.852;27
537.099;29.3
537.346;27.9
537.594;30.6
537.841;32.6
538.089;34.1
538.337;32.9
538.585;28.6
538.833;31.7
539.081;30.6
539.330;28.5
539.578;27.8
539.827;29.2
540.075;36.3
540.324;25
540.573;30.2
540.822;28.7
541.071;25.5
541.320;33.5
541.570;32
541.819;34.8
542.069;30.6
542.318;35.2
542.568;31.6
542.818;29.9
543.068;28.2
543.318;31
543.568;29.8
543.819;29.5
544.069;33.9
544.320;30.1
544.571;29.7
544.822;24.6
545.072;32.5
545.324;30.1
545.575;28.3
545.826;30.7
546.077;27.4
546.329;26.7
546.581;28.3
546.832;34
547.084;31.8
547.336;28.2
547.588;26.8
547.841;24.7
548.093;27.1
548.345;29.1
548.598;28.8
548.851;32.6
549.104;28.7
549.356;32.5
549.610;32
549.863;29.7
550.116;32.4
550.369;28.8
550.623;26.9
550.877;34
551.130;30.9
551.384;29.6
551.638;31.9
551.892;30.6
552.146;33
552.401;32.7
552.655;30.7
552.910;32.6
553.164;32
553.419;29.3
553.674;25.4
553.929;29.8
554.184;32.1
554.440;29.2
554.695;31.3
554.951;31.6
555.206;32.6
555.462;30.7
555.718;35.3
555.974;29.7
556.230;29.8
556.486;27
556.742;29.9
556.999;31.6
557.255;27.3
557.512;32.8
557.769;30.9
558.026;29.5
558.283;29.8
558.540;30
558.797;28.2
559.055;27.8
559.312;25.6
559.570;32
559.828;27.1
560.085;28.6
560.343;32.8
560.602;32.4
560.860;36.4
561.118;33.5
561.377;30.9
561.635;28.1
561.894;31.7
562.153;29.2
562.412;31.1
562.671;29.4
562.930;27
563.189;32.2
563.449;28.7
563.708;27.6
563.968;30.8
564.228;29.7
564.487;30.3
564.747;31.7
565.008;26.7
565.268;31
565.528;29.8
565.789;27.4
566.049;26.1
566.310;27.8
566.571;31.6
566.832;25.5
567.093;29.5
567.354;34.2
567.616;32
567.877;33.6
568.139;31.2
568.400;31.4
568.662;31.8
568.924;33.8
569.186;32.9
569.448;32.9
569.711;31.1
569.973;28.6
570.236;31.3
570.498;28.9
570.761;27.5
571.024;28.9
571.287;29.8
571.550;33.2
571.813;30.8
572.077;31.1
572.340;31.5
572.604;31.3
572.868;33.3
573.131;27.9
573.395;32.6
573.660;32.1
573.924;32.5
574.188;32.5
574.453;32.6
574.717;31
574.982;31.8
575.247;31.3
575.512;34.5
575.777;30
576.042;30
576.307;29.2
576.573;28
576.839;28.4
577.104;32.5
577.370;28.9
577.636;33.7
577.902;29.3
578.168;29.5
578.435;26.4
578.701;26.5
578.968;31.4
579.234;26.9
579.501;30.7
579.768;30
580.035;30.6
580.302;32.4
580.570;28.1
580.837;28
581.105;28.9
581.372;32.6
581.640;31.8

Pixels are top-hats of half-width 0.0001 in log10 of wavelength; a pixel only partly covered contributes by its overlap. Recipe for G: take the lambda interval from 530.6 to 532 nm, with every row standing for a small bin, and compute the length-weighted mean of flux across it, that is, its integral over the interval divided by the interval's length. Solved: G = 30.9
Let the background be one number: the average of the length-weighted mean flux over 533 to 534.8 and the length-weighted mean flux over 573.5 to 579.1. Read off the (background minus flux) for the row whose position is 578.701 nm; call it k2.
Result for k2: 3.6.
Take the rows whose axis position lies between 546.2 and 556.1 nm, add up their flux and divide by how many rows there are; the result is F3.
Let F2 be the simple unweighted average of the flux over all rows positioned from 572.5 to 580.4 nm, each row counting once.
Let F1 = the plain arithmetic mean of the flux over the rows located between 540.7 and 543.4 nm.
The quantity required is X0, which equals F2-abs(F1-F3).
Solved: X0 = 30.0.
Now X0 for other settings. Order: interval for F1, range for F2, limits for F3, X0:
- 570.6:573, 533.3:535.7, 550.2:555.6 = 30.6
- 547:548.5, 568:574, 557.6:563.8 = 29.1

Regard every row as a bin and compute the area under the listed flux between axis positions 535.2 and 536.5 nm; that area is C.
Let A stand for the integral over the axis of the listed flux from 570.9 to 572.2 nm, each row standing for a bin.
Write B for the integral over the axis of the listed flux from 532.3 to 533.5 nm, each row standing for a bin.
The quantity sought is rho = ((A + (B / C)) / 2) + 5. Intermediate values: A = 40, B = 35.3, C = 42.2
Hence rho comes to 25.4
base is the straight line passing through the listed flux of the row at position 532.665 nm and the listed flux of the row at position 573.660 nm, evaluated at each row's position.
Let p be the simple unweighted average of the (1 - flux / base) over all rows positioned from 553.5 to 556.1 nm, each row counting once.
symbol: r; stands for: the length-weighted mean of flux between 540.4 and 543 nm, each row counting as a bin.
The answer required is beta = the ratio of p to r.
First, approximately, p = -0.015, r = 31.0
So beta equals -0.0005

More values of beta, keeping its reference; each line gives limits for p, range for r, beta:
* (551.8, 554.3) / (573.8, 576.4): -0.0007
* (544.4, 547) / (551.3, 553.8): 0.0002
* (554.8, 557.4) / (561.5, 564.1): -0.0001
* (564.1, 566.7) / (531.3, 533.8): 0.0022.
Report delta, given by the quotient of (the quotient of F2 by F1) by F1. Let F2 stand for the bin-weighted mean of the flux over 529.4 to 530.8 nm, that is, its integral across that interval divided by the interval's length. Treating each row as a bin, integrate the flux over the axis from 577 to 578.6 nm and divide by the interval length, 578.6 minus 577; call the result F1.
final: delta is 0.0351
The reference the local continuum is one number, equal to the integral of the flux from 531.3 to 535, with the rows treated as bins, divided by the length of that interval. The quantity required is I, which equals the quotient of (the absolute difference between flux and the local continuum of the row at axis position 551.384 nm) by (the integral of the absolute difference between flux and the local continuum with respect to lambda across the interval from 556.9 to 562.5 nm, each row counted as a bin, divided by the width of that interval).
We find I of 0.0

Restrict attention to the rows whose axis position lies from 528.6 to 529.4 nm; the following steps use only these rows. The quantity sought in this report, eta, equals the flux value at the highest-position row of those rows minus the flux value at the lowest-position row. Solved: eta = 0.7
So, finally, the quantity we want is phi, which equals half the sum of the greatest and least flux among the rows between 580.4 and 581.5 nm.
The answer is 30.3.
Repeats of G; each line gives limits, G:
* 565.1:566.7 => 28.9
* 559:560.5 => 29.1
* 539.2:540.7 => 29.5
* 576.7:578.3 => 30.4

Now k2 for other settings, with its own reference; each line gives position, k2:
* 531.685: -1.4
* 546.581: 1.8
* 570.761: 2.6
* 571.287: 0.3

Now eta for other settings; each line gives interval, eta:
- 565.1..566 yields -3.6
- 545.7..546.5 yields -4.0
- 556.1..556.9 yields 0.1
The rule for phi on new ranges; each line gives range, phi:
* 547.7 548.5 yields 26.9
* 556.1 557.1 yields 29.3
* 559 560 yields 28.8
